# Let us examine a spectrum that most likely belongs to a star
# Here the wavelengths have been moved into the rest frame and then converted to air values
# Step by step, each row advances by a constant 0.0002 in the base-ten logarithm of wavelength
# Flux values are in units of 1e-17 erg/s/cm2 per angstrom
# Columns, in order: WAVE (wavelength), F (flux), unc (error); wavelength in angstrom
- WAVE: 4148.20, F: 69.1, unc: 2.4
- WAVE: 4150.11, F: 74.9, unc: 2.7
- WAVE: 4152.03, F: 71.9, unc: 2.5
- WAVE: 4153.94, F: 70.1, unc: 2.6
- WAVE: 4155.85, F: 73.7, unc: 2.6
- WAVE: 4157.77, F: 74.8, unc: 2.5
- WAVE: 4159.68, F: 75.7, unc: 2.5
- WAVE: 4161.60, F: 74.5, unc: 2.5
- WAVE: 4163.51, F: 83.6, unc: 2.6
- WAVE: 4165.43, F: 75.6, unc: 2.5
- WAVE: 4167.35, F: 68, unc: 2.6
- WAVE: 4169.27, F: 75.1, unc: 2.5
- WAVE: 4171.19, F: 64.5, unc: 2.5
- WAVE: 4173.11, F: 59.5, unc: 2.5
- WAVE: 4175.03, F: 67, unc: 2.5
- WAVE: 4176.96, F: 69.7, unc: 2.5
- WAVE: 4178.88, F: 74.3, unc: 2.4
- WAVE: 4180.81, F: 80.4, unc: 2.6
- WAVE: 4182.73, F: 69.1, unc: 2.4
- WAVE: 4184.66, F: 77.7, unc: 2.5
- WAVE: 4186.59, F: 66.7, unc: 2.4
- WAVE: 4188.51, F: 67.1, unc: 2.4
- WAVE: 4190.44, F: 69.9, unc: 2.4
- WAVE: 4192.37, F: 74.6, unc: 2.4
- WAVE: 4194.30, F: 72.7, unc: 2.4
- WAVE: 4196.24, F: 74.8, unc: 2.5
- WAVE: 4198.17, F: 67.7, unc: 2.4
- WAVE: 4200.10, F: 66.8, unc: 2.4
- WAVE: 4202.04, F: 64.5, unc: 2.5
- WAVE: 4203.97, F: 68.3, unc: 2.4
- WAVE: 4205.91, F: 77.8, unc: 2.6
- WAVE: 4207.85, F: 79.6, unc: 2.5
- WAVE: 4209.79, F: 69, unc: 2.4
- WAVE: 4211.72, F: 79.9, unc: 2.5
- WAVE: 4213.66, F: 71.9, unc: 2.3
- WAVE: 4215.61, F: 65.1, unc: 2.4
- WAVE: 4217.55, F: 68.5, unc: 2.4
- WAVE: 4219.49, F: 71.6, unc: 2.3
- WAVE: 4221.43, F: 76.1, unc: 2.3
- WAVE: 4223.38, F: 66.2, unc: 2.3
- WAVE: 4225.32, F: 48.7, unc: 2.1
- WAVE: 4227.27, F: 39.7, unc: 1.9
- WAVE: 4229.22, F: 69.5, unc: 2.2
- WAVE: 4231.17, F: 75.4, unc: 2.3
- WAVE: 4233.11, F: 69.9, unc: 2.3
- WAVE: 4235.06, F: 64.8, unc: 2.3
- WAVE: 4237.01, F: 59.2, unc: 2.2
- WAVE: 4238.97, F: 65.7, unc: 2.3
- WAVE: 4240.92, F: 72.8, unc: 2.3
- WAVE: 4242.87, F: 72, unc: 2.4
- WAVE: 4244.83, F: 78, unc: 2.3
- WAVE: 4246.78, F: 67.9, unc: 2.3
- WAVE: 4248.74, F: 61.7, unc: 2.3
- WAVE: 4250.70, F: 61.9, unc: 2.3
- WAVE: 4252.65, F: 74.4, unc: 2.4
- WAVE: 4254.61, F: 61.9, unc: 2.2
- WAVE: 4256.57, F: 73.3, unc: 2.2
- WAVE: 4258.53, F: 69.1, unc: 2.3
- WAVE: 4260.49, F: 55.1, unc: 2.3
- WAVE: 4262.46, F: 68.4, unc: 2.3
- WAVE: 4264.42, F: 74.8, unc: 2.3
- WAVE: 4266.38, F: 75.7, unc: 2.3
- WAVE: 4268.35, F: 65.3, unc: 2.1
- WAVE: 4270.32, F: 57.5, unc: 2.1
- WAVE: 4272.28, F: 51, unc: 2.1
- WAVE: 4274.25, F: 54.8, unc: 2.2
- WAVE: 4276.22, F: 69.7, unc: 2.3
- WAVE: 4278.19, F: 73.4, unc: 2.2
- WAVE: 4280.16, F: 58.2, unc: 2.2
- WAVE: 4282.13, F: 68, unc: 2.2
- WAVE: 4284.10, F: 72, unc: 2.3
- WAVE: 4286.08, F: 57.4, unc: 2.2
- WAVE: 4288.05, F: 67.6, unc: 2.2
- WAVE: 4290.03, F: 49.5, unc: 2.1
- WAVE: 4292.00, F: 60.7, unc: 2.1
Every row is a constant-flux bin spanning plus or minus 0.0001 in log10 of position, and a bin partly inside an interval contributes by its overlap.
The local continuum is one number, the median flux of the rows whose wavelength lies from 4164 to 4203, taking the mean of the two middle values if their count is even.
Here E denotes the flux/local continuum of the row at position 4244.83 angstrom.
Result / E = 1.12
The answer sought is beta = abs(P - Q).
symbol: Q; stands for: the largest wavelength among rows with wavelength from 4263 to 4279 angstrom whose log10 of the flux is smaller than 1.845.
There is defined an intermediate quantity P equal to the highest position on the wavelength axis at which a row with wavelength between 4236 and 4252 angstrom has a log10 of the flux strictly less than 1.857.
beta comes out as 25.5 angstrom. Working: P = 4250.70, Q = 4276.22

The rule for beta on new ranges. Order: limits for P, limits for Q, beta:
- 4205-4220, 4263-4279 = 56.7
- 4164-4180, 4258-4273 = 95.3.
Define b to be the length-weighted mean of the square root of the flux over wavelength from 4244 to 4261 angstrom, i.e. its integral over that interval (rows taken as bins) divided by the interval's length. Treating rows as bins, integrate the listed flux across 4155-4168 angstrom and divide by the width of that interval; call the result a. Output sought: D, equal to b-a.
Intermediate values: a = 75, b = 8.19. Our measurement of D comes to -67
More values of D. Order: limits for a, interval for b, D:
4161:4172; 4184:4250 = -65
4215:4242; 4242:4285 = -57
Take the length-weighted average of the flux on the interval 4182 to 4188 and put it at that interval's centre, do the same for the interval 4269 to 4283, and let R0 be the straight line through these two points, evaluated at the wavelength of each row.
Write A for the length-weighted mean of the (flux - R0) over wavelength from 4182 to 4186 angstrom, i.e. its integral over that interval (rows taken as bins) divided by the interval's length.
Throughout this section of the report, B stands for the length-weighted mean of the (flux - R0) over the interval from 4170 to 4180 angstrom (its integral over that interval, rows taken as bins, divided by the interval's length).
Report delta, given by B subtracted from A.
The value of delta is 7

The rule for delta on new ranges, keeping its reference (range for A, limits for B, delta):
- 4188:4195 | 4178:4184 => -2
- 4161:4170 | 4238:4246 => -4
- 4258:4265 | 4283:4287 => -1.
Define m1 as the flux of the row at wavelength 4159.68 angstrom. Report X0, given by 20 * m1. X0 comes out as 1514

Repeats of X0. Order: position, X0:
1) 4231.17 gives 1508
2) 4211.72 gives 1598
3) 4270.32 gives 1150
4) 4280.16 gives 1164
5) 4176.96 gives 1394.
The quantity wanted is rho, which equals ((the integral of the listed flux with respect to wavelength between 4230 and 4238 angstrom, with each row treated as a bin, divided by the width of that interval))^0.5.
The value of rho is 8.2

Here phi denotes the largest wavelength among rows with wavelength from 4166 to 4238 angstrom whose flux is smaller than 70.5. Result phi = 4237.01 angstrom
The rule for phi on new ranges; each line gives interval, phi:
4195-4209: 4203.97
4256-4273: 4272.28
